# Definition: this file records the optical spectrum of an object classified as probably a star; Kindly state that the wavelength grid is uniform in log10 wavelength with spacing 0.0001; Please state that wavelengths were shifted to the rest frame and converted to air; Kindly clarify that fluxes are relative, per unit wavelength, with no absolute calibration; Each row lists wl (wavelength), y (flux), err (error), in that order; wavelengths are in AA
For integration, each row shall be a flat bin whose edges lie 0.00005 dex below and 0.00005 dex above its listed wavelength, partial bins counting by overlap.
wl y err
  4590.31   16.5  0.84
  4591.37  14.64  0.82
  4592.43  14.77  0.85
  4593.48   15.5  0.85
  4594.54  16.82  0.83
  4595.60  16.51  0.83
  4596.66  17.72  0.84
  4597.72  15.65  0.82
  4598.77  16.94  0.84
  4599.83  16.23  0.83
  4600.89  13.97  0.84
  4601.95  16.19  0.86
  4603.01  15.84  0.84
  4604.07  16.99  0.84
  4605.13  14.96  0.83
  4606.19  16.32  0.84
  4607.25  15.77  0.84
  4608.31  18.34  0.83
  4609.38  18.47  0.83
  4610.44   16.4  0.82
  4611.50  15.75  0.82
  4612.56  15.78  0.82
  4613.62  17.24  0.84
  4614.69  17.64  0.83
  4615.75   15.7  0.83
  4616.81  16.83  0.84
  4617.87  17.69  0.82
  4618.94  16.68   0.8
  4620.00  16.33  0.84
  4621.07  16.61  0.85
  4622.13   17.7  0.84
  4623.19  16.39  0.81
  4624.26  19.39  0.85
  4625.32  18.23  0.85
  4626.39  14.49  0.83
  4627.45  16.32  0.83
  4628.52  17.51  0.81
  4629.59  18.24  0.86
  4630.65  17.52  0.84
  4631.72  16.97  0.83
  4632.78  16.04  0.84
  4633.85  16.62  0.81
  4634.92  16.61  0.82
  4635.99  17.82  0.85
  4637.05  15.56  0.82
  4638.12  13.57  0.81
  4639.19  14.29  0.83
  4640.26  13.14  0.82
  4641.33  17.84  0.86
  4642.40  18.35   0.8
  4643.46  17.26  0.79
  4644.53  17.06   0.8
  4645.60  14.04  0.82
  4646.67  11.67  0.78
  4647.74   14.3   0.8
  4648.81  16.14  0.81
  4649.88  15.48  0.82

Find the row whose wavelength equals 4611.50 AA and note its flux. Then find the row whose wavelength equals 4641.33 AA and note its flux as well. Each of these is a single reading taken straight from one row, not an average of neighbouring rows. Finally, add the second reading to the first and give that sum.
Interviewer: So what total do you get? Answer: 33.6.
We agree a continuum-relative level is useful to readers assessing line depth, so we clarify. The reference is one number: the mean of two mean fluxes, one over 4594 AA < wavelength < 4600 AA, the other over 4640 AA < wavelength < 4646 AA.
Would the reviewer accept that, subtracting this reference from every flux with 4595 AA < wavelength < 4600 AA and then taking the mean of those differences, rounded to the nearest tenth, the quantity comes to 0.1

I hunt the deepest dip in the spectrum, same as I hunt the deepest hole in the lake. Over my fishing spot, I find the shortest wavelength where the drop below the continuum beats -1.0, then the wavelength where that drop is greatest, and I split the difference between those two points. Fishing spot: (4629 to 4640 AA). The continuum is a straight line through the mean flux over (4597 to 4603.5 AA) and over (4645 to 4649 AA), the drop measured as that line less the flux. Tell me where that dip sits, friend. 4638.1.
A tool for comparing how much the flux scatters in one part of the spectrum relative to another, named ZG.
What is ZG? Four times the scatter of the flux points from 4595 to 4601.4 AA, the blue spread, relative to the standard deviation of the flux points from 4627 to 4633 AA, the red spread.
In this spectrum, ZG 6.2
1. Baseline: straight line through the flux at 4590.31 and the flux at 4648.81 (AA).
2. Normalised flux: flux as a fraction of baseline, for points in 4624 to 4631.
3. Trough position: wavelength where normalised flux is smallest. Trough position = 4626.39 AA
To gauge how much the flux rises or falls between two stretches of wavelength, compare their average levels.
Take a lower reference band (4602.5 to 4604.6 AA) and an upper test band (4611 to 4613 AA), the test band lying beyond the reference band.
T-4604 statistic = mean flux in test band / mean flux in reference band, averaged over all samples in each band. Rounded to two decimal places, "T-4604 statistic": 0.96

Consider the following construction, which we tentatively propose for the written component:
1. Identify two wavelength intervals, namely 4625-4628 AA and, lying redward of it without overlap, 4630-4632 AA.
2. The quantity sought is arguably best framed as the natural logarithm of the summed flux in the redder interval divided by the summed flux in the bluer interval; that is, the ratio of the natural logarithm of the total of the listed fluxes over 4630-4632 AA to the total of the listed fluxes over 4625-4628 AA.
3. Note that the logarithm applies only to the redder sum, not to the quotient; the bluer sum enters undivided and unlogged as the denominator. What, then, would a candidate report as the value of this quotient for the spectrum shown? 0.072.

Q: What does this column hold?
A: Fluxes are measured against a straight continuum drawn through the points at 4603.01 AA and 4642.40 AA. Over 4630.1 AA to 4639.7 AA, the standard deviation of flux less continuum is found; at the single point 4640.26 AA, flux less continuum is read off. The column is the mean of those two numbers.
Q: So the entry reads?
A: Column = -1.8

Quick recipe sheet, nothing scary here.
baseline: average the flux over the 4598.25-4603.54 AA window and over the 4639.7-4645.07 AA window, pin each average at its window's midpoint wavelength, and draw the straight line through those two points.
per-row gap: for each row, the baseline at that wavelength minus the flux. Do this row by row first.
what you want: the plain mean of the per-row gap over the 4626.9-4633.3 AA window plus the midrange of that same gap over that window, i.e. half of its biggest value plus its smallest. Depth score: -1.29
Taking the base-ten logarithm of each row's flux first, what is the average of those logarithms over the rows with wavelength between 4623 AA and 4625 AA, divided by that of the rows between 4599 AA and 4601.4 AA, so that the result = 1.06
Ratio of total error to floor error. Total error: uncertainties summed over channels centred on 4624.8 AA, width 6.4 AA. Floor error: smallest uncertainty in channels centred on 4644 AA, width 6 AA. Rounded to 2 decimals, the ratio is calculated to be 6.42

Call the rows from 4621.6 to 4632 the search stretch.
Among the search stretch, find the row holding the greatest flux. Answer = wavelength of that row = 4624.26 AA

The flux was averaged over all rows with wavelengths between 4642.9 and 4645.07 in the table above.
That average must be 17.2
